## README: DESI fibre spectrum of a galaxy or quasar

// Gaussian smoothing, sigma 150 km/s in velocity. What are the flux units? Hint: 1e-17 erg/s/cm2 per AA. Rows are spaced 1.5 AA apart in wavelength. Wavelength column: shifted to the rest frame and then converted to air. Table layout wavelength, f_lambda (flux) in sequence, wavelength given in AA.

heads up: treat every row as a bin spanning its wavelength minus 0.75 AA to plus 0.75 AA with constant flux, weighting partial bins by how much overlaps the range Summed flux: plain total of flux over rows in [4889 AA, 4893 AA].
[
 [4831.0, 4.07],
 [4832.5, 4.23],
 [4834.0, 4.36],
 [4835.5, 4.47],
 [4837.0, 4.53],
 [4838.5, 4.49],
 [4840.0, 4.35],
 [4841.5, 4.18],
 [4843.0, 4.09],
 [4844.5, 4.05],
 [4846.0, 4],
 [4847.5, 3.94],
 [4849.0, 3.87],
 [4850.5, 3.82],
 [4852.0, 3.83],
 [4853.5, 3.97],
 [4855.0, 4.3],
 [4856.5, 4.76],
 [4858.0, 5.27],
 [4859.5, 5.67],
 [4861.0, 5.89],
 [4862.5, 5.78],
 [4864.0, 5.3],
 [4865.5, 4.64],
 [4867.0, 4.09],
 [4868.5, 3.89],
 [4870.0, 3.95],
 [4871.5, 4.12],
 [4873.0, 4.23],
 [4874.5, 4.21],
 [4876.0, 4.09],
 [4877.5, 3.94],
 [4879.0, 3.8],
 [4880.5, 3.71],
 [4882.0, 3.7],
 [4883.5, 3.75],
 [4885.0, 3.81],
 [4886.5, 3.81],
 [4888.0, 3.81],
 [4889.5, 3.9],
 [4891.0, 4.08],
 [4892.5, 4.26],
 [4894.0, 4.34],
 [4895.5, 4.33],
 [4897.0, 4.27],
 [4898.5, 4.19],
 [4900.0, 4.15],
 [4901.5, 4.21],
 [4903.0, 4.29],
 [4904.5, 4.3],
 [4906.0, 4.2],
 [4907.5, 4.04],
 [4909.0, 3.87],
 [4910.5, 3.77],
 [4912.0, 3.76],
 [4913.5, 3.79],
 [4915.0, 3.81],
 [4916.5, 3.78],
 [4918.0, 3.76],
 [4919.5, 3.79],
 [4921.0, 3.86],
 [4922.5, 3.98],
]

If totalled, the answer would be 12.2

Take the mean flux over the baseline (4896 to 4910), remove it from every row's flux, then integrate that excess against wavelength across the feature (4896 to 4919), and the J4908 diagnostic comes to -3.5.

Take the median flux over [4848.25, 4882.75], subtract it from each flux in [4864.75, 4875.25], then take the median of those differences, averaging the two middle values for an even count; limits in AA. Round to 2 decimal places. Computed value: 0.03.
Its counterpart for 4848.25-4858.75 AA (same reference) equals -0.12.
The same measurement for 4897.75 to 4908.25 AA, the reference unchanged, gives 0.11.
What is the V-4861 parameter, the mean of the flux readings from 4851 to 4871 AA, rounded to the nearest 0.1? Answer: 4.7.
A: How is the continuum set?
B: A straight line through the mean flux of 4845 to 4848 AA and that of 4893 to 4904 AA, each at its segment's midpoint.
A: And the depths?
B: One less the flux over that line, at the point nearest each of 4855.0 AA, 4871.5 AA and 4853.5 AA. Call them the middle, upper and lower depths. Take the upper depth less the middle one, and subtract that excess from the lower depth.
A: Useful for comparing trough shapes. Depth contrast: -0.06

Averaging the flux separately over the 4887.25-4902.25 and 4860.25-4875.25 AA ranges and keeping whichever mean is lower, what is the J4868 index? 4.15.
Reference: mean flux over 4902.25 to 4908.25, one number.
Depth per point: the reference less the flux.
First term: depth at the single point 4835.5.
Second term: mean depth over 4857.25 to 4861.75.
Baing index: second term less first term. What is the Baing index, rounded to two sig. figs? -1.1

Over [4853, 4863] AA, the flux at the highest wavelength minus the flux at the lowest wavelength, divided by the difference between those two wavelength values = 0.20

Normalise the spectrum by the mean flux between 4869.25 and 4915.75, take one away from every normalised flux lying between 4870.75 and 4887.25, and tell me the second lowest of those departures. -0.076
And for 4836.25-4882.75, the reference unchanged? -0.076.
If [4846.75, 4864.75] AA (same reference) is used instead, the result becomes -0.046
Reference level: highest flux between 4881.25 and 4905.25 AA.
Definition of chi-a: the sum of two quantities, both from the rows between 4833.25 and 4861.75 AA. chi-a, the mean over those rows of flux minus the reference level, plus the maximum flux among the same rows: 5.96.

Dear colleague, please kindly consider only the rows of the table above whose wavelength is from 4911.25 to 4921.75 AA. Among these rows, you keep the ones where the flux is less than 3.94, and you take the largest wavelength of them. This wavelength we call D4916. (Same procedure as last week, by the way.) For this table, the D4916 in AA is 4921.0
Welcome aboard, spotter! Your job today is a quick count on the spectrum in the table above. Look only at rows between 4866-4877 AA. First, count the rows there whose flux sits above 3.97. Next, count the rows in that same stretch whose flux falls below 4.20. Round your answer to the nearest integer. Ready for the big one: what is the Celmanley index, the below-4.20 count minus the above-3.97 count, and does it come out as 0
